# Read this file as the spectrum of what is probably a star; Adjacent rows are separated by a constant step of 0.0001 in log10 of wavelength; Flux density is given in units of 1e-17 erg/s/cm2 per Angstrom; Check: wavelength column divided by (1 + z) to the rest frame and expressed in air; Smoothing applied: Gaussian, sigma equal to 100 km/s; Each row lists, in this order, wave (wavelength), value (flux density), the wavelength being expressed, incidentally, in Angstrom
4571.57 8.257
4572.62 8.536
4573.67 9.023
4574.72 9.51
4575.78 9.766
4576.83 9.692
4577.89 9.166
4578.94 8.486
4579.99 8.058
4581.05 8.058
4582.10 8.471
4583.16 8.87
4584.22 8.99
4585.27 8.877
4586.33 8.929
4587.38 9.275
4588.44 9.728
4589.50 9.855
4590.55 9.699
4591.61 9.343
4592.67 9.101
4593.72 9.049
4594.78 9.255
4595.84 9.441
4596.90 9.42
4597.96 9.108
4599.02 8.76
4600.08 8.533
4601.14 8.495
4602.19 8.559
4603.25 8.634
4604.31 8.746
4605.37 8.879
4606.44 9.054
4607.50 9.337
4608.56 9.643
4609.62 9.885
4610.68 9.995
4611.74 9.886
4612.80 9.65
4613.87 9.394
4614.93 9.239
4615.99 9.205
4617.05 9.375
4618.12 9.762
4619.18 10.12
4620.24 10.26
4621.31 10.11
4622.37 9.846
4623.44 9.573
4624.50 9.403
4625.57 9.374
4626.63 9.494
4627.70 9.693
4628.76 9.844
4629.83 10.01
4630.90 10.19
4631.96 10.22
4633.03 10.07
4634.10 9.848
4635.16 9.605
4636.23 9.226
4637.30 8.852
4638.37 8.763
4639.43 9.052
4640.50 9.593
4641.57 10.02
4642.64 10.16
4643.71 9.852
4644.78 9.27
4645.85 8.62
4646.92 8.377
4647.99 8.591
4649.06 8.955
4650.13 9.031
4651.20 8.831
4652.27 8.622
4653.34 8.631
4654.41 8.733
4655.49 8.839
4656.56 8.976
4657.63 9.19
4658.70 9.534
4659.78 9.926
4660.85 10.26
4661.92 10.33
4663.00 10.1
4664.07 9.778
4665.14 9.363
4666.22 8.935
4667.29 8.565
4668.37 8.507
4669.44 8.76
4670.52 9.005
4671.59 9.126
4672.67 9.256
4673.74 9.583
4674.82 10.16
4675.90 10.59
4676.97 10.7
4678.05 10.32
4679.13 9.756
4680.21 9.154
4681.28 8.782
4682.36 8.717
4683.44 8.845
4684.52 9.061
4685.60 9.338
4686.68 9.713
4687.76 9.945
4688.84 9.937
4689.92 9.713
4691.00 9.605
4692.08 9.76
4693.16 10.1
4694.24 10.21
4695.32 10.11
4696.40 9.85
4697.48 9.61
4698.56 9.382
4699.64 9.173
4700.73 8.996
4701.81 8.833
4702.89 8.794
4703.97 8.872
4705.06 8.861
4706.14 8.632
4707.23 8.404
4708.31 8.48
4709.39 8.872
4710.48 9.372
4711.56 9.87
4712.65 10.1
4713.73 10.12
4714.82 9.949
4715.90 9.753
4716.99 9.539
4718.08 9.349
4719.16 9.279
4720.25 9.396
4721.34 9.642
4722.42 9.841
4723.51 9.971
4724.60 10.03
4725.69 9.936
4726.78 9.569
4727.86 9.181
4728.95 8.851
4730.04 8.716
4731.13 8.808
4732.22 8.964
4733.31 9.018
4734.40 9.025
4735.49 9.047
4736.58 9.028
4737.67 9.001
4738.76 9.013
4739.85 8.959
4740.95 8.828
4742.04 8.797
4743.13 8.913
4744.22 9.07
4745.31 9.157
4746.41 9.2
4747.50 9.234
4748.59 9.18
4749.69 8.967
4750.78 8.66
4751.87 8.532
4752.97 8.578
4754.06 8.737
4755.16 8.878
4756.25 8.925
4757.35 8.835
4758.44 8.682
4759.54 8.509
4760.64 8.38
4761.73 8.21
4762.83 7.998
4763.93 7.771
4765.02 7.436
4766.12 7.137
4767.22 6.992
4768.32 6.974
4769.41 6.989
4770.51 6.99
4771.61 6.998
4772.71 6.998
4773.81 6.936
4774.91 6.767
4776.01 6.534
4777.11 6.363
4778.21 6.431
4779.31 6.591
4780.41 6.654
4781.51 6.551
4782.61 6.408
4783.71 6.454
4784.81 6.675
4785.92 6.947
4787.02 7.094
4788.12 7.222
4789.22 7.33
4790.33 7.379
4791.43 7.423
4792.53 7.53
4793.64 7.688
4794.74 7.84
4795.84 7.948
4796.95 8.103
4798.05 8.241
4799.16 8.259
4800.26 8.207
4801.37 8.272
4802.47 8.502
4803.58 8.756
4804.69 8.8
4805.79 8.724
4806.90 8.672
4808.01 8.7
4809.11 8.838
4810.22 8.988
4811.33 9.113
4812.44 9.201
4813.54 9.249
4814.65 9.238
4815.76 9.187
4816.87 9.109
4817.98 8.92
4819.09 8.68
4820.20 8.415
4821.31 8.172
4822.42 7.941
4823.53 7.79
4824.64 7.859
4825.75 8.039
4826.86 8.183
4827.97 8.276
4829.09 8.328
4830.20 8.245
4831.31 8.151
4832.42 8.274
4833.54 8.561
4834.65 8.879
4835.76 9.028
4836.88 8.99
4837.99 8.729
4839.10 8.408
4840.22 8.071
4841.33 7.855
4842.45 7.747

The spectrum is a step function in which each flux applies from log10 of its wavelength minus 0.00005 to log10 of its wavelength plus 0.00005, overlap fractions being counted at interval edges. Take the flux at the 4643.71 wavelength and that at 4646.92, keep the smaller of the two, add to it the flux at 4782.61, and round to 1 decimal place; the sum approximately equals 14.8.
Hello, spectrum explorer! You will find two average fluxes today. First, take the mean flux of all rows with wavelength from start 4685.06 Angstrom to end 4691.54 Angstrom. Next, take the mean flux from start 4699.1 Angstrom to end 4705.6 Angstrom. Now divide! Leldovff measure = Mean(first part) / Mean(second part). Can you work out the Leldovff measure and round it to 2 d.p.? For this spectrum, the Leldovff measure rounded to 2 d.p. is 1.09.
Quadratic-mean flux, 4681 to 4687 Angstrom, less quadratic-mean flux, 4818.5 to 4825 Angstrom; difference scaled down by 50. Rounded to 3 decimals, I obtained 0.019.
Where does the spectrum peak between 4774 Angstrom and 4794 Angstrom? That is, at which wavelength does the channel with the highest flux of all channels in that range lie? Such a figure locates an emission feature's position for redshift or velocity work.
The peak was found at 4793.64 Angstrom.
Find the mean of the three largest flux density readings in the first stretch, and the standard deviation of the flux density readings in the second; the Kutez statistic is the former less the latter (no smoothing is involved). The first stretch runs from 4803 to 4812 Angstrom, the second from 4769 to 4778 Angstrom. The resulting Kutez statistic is 8.7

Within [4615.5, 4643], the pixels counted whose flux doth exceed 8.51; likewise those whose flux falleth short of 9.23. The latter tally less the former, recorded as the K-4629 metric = -21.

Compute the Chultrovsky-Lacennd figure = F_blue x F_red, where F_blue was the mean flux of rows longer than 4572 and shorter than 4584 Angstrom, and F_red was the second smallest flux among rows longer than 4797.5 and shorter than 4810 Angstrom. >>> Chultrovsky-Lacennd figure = 73.1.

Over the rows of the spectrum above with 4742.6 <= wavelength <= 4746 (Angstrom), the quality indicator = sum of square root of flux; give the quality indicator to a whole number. 9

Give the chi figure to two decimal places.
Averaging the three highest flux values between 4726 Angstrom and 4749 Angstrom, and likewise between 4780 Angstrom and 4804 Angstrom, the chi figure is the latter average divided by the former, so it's 0.91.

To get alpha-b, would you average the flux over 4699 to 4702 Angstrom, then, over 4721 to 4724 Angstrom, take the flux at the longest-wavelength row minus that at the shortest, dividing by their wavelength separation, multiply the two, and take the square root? 1.2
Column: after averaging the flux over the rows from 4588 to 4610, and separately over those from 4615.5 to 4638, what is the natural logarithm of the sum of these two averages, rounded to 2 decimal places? 2.94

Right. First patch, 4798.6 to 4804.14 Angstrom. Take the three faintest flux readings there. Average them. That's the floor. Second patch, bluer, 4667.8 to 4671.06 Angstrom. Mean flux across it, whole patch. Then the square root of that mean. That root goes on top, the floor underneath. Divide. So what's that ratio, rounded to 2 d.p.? 0.36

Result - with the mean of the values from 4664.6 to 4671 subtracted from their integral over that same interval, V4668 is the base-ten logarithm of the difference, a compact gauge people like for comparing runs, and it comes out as 1.68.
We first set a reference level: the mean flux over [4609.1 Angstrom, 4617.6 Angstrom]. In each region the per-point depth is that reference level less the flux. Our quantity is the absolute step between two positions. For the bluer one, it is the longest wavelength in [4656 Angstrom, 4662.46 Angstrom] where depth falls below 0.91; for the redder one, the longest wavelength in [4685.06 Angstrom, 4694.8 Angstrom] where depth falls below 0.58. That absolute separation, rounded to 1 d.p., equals 32.3 Angstrom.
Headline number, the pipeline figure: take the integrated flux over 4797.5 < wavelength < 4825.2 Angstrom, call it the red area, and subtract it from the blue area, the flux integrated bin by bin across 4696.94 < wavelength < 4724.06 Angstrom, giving 14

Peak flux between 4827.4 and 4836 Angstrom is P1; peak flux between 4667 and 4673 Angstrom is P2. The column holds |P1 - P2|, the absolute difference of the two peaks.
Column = 0.23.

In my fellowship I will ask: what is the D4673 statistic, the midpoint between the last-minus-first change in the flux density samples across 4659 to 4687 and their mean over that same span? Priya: 4.6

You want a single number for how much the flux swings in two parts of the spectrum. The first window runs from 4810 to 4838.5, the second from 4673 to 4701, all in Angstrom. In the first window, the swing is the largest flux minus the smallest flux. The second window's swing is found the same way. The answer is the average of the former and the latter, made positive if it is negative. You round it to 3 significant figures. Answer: 1.72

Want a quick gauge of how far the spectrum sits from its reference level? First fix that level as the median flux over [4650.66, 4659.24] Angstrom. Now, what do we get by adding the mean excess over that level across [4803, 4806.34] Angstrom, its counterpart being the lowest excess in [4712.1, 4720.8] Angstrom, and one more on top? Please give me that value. 1.4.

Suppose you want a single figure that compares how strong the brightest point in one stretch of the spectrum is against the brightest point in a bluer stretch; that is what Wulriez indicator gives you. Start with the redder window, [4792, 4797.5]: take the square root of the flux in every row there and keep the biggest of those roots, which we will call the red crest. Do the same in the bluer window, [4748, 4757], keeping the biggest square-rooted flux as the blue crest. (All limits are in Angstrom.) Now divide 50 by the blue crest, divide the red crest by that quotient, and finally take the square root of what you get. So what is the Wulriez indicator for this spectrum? 0.415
